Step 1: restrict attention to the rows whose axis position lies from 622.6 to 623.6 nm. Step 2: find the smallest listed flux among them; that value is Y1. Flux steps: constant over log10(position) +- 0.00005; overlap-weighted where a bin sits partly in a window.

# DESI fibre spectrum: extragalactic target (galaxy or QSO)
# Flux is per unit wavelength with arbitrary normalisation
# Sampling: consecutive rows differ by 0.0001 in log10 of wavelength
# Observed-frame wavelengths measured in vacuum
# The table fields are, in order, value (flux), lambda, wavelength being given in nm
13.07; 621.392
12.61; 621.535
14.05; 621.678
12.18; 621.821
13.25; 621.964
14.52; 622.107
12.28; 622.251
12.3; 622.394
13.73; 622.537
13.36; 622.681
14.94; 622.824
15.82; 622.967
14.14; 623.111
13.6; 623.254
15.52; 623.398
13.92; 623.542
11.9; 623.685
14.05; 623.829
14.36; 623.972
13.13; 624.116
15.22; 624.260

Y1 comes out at 13.36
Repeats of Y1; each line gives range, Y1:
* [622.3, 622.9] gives 12.3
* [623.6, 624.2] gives 11.9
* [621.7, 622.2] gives 12.18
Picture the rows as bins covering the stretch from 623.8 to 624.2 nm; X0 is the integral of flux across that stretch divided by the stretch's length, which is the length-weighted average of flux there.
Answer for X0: 13.9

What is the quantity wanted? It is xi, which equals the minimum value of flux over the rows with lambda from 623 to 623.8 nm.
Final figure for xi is 11.9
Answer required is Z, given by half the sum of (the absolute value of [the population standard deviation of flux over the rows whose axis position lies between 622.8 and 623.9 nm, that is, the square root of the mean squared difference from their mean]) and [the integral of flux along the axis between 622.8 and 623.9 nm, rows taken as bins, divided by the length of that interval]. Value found 7.7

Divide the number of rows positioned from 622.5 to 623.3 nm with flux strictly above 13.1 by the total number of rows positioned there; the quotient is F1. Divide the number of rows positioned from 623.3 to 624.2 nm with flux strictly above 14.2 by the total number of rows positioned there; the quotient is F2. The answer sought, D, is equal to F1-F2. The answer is 0.67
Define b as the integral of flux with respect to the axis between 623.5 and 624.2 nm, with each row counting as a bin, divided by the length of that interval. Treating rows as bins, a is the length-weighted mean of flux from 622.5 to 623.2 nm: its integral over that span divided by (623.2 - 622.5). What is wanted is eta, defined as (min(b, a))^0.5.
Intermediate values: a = 14.4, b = 13.5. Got 3.67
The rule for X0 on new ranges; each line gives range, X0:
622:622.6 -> 13.2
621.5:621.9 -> 13.0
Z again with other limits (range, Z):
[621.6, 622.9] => 7.2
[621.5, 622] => 6.9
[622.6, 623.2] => 7.7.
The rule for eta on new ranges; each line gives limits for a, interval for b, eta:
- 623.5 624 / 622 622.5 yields 3.62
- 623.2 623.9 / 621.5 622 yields 3.61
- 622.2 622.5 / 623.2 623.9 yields 3.53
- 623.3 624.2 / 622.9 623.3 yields 3.72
